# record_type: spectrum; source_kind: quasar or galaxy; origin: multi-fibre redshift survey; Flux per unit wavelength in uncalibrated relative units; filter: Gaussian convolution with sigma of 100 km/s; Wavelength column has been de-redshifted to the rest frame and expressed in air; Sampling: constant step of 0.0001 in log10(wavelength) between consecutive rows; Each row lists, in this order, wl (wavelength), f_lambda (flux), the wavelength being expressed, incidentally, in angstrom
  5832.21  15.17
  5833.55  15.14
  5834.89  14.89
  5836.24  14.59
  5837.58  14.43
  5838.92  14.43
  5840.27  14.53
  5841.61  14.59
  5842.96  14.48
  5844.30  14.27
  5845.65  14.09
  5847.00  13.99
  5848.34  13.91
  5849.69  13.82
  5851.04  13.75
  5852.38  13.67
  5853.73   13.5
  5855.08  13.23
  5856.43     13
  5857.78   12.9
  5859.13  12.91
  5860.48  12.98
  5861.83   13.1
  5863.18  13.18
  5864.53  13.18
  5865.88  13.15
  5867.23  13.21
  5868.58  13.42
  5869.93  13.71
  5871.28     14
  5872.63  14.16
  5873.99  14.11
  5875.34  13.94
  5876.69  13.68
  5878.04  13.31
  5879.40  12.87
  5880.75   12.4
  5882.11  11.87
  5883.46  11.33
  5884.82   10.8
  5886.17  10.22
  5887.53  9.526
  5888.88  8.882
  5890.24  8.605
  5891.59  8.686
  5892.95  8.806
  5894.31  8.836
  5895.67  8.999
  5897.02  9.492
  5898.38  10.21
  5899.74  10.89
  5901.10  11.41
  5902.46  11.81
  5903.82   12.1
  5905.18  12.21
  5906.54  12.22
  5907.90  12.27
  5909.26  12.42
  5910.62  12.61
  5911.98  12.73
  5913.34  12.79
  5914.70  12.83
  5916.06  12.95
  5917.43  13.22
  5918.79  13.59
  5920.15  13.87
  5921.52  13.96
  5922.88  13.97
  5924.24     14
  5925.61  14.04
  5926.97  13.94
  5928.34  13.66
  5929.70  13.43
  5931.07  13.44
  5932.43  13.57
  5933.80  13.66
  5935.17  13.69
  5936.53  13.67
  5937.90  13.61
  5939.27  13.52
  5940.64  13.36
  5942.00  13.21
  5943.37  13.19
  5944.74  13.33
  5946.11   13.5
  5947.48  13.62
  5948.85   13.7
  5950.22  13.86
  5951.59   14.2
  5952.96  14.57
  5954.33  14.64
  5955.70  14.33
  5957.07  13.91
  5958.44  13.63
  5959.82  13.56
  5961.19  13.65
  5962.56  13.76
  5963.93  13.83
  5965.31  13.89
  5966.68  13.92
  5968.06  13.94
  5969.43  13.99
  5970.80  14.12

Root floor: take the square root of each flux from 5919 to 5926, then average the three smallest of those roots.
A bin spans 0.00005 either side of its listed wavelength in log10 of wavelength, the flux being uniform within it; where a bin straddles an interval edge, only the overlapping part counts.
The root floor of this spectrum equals 3.73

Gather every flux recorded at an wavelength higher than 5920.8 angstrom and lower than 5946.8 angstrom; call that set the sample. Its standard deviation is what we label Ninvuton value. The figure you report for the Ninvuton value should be 0.3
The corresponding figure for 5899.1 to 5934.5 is 0.9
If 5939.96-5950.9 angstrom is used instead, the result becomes 0.2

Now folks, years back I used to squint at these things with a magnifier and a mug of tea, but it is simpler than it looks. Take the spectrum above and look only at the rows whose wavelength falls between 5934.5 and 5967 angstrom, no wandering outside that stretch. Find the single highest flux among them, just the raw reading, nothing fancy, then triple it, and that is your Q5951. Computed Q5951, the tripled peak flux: 43.9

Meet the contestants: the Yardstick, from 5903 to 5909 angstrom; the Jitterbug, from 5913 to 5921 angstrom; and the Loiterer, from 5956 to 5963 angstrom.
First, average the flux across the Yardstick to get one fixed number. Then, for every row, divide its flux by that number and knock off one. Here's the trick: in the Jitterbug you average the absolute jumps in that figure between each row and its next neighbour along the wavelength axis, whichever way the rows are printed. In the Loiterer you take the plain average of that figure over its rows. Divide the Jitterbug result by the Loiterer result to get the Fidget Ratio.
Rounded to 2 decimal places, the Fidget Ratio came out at 0.14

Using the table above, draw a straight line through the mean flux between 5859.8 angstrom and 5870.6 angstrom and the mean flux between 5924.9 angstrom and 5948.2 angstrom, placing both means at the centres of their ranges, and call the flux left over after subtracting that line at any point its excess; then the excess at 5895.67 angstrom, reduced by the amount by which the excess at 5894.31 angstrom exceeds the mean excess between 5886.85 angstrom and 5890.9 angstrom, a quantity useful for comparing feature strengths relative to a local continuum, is -4.2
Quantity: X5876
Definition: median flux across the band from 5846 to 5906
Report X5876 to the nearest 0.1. 12.9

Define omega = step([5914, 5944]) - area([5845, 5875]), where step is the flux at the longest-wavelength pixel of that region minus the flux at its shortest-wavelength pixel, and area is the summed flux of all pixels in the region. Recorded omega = -297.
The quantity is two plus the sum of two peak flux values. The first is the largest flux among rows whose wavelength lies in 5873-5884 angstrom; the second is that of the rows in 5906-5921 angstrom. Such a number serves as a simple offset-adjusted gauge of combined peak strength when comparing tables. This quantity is 30.0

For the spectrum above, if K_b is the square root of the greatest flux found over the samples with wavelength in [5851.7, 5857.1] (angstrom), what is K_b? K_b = 3.70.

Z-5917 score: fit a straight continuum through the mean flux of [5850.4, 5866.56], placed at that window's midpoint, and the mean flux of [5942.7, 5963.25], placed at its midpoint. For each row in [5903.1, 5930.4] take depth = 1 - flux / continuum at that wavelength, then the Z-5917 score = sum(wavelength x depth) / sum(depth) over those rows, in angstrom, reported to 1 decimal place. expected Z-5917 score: 5906.8 angstrom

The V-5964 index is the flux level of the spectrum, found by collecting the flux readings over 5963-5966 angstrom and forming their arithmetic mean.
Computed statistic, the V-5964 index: 13.9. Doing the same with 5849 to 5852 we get 13.8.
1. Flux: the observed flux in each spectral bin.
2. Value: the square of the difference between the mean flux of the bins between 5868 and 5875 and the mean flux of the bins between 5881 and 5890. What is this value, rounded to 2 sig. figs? 12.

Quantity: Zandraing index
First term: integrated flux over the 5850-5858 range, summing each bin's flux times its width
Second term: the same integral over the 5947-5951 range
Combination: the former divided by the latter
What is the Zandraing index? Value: 1.9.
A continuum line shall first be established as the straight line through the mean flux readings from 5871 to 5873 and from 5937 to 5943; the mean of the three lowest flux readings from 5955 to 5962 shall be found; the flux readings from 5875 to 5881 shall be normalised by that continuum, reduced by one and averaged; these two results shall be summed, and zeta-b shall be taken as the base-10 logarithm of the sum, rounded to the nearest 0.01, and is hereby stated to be 1.13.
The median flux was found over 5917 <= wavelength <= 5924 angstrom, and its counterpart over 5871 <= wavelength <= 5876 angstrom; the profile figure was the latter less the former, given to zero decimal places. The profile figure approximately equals 0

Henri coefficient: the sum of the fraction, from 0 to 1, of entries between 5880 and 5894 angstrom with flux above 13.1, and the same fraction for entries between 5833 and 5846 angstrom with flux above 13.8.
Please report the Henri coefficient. 1.0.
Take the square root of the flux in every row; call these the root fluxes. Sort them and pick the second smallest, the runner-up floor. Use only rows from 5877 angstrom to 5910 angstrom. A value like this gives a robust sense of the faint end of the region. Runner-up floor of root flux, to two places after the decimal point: 2.95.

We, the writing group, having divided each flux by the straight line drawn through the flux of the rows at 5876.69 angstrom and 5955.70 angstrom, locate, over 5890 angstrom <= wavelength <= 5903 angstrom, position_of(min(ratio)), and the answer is 5890.24 angstrom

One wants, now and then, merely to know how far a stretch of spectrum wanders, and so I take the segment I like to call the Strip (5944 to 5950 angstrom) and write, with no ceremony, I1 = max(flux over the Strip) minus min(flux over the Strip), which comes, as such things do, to 0.37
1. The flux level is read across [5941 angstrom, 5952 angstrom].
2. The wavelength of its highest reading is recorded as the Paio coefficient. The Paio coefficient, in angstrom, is 5951.59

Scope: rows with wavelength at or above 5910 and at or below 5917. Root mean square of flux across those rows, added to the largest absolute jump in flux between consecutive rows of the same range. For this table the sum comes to 12.9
